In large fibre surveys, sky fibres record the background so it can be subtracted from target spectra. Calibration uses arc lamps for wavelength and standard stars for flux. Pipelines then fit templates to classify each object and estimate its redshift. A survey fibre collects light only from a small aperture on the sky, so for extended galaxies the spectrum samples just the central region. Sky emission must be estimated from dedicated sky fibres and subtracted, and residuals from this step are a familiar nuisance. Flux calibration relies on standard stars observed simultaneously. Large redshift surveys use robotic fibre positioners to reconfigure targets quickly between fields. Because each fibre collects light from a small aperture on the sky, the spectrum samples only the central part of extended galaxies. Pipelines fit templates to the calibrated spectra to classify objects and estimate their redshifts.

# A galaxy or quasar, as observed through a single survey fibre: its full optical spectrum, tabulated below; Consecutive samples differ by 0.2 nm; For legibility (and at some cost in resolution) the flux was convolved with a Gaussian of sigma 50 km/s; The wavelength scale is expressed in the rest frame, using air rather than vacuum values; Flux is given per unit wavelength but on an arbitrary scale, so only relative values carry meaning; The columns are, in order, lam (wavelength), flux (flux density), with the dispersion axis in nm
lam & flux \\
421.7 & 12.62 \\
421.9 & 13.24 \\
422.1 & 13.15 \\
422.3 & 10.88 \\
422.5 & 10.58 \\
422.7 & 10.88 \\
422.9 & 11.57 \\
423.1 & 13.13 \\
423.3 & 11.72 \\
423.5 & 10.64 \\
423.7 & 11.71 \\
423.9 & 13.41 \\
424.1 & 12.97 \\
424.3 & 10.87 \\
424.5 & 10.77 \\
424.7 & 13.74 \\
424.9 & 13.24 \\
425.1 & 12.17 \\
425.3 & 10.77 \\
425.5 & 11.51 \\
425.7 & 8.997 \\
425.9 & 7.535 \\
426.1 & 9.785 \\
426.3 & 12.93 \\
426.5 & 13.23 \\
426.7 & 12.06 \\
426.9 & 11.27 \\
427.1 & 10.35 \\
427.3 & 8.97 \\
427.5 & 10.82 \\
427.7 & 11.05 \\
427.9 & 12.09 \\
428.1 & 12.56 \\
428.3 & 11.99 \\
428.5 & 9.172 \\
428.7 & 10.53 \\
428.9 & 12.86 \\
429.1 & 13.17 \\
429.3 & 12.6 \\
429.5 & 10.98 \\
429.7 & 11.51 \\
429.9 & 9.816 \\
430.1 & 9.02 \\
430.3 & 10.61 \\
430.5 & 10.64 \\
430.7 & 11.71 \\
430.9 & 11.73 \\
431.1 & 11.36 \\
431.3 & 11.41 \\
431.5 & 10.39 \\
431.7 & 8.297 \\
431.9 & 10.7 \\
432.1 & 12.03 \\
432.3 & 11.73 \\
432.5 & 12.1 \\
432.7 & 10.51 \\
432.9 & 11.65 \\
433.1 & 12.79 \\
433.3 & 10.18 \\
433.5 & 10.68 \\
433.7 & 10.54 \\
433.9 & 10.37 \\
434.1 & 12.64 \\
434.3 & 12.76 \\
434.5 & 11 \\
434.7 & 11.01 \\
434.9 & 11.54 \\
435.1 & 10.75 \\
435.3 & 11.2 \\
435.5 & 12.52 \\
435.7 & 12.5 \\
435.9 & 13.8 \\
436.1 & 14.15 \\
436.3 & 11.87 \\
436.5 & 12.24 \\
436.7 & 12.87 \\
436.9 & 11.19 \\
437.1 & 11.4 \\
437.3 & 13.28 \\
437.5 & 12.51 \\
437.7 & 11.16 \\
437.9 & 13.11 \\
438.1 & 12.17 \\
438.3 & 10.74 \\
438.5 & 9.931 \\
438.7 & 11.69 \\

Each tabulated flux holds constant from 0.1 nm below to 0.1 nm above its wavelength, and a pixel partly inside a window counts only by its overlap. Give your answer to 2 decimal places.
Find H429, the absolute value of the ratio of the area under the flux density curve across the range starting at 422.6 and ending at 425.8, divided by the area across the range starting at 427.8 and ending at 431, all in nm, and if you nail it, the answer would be 1.04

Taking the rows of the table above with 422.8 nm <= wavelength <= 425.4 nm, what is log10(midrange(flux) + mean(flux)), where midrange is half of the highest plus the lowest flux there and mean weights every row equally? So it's 1.38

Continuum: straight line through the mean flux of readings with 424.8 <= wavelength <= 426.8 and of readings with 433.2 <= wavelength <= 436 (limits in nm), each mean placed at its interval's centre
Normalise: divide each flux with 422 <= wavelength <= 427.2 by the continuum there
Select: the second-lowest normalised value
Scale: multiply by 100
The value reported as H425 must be 80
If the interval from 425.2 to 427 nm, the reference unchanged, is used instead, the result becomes 80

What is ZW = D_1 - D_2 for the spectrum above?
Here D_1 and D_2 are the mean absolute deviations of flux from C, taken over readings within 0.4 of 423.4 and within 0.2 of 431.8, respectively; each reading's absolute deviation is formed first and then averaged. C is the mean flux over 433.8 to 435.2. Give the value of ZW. -1.18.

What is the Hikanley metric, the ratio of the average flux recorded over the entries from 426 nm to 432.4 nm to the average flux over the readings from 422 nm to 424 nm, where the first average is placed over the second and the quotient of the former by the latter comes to 0.95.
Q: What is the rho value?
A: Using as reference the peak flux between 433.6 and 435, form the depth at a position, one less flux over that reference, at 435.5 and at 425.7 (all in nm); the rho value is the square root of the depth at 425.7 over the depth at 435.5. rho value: 4.0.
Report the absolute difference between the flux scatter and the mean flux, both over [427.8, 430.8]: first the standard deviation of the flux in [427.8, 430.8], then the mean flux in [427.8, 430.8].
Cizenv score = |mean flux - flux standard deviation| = 10.0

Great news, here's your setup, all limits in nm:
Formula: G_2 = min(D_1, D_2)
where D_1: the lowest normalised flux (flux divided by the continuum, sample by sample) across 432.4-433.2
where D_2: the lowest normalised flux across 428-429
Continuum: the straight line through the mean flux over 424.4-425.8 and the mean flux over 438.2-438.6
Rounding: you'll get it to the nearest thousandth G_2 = 0.813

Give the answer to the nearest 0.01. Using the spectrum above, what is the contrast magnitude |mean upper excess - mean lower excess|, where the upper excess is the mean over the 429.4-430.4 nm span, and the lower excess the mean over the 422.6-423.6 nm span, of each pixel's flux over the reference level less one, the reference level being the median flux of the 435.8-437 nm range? 0.10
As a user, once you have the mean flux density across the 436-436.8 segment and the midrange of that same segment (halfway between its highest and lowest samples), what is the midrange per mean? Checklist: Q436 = 1.018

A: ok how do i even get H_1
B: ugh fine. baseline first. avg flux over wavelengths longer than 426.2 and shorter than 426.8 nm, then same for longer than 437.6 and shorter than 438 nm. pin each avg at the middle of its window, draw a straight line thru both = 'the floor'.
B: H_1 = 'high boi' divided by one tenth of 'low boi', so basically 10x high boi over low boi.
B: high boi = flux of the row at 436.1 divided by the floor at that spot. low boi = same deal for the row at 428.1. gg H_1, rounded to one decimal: 11.7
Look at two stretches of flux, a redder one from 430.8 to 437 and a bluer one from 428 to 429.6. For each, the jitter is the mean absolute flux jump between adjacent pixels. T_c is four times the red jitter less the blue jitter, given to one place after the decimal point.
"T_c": 2.5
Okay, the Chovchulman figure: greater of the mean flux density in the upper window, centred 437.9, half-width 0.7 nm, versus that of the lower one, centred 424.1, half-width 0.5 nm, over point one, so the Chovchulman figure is 119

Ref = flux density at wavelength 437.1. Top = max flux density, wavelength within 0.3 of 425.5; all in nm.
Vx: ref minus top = -0.1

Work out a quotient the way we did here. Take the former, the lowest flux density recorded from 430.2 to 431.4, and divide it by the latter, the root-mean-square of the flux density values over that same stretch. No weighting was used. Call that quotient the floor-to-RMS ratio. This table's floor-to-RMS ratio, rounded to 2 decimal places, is 0.94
